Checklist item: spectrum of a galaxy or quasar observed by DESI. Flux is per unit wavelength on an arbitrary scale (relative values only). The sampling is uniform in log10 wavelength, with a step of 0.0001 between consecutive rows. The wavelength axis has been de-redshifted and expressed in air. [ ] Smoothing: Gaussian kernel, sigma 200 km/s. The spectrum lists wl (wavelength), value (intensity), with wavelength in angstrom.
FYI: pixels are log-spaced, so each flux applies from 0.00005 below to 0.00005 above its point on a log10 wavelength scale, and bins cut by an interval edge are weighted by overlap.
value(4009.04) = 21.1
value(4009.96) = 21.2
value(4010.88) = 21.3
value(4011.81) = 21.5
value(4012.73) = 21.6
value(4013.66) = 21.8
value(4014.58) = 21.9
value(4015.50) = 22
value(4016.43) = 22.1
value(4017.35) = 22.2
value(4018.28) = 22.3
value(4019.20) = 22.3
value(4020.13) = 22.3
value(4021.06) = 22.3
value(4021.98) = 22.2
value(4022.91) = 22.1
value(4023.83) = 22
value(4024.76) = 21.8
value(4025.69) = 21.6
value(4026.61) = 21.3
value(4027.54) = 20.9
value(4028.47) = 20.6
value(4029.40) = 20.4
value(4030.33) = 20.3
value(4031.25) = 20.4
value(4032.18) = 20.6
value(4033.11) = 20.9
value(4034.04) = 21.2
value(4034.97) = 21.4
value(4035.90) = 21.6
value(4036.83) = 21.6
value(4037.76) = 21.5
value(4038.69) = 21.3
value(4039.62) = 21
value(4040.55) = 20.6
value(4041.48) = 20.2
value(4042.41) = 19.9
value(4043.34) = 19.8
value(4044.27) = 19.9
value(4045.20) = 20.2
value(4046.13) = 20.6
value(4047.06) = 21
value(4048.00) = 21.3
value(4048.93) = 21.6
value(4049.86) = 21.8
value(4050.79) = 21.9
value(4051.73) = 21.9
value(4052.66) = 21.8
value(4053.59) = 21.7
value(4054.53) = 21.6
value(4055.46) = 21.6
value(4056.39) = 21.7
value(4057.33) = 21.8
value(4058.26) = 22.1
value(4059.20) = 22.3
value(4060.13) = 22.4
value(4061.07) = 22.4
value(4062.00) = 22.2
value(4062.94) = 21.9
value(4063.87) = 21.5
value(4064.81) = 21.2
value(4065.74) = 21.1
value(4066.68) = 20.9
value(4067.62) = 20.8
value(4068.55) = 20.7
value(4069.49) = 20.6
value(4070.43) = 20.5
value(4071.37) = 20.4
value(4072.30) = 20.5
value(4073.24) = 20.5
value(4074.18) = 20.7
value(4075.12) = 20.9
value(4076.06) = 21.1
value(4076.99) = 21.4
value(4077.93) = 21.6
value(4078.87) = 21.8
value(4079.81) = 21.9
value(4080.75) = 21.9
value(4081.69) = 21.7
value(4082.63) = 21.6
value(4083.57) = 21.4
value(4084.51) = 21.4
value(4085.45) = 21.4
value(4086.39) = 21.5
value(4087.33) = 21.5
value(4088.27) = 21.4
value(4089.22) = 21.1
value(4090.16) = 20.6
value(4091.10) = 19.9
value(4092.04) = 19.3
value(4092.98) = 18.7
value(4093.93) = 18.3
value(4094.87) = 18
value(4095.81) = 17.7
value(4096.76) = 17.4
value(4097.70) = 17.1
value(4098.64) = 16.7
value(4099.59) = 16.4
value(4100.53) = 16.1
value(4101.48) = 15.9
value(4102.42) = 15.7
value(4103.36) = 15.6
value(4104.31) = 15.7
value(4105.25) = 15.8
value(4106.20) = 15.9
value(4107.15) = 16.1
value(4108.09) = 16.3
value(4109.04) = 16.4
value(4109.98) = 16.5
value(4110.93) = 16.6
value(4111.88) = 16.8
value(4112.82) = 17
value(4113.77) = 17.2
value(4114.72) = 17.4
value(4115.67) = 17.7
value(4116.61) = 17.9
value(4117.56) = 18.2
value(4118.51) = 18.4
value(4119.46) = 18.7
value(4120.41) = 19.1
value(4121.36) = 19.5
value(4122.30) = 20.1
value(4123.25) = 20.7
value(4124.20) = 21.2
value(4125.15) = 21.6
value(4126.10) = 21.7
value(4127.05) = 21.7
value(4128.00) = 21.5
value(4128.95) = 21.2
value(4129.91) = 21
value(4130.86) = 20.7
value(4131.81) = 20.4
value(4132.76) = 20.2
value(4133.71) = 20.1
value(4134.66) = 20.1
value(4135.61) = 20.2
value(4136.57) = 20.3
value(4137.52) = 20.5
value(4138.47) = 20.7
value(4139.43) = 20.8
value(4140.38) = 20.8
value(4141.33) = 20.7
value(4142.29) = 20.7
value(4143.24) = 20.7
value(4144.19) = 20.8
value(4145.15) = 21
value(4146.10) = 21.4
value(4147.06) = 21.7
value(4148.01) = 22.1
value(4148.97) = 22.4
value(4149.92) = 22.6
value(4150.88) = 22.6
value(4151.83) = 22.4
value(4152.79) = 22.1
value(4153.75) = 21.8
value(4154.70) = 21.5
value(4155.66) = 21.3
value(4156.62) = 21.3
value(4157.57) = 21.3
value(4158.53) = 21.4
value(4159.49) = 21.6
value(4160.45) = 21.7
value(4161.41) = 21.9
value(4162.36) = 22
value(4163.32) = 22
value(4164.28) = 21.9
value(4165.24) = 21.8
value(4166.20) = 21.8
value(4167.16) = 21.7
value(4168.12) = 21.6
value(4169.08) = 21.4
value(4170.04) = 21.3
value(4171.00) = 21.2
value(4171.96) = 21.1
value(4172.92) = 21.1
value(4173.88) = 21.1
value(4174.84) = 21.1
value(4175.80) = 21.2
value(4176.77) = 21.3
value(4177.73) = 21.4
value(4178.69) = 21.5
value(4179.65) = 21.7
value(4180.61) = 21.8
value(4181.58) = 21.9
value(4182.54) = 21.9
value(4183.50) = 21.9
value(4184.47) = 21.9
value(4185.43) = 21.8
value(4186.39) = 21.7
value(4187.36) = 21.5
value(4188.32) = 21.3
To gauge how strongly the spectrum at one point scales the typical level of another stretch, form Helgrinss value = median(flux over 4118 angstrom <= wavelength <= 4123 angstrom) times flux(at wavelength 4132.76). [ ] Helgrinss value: 386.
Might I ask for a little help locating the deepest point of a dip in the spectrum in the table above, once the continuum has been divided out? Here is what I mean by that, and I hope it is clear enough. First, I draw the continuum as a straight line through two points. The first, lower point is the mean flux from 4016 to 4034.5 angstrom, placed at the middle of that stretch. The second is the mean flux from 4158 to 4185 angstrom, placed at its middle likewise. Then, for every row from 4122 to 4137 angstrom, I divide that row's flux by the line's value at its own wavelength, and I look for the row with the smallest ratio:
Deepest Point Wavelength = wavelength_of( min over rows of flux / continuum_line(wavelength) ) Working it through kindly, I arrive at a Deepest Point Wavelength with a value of 4134.66 angstrom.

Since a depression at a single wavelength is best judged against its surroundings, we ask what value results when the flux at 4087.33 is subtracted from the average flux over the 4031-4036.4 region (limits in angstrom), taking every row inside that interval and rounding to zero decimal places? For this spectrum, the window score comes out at 0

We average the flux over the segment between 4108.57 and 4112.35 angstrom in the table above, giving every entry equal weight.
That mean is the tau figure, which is 16.6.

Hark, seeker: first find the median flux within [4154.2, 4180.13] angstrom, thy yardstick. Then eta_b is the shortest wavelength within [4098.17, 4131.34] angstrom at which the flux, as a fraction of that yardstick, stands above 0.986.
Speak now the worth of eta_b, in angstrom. 4124.20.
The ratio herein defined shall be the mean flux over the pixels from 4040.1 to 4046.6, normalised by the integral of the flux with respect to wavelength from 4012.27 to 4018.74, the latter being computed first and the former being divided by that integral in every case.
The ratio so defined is 0.1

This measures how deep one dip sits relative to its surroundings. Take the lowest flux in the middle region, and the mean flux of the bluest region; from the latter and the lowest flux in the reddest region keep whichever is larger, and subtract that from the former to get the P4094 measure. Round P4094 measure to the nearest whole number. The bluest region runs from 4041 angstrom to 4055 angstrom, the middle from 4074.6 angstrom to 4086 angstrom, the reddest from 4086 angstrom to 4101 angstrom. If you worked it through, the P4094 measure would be 0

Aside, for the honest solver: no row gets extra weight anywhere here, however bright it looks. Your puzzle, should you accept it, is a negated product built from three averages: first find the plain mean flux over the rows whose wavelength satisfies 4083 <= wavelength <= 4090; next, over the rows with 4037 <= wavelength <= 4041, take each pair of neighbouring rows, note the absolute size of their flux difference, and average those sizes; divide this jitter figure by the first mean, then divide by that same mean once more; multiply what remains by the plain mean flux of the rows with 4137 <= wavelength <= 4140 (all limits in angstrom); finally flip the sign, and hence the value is -0.014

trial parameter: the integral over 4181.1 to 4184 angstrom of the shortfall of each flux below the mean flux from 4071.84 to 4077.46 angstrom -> -3.0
